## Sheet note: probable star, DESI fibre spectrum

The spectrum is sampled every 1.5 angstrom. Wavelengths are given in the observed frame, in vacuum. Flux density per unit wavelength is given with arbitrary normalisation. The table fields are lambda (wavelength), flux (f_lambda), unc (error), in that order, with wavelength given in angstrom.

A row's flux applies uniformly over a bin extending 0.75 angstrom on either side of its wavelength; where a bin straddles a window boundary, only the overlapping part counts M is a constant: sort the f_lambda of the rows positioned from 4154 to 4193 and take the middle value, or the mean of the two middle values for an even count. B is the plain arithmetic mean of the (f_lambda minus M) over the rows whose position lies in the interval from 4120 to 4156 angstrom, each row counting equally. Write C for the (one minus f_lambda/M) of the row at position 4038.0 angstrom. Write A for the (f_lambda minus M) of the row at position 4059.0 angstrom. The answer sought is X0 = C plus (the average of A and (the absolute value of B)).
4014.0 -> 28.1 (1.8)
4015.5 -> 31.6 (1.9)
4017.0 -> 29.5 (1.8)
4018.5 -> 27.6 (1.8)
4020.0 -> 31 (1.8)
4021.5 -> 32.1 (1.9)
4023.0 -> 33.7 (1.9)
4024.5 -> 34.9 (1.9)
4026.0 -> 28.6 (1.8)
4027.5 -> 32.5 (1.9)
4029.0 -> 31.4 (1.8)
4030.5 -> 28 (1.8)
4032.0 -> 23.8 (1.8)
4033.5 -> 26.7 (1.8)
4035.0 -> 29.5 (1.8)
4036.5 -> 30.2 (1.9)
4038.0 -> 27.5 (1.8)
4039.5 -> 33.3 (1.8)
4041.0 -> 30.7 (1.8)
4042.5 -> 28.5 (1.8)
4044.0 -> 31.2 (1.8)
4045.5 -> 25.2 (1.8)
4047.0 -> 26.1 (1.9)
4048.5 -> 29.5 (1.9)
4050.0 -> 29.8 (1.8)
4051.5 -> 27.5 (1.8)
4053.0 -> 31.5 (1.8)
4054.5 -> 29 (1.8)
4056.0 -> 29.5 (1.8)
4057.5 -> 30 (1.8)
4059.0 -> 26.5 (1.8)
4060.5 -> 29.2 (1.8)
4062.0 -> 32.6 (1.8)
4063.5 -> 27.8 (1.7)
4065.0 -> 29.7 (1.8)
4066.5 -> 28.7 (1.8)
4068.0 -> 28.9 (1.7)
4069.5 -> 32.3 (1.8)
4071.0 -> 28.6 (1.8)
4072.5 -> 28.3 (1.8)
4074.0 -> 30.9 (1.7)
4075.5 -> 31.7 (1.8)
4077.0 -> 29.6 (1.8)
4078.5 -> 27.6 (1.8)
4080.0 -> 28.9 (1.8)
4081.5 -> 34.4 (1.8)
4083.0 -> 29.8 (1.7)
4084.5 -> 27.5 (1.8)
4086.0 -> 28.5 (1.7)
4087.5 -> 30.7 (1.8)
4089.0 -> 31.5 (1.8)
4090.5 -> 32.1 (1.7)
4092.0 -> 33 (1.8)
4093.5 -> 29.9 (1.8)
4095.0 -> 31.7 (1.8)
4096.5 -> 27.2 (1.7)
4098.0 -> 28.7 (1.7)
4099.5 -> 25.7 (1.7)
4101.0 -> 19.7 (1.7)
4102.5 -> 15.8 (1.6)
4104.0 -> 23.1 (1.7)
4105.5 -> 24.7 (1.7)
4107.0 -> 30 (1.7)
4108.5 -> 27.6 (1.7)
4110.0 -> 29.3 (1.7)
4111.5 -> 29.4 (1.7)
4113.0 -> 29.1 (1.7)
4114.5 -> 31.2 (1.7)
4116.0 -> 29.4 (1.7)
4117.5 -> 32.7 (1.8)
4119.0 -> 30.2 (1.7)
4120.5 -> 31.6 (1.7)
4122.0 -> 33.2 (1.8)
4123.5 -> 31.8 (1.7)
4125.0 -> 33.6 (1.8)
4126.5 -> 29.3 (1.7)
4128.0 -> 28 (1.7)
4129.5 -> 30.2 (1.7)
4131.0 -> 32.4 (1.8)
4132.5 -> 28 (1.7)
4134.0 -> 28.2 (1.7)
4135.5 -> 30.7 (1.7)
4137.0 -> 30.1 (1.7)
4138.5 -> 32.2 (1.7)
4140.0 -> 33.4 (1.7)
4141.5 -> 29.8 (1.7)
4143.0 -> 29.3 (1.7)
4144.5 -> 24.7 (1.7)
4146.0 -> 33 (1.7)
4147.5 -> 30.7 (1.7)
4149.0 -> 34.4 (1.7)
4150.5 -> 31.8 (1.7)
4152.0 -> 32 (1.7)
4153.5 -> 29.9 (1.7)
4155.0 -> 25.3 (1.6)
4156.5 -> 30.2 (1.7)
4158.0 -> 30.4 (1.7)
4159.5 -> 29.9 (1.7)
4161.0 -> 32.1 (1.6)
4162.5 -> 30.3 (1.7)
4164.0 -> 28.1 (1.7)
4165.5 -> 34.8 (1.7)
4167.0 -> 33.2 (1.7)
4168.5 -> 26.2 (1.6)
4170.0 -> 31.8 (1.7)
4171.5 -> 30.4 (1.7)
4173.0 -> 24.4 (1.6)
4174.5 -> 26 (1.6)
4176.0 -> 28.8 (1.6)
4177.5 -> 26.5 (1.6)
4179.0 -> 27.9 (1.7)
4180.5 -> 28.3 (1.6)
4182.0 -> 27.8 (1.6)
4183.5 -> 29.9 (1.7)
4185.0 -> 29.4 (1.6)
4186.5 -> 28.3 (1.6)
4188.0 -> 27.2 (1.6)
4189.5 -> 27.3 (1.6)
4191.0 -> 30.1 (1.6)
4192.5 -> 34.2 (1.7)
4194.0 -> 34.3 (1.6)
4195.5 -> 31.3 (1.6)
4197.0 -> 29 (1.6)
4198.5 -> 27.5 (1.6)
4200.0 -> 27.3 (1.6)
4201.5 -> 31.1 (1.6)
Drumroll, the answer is -0.5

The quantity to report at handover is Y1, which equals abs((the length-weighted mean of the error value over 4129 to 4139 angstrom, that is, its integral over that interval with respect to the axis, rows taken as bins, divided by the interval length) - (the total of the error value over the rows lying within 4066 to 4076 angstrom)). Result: 10.7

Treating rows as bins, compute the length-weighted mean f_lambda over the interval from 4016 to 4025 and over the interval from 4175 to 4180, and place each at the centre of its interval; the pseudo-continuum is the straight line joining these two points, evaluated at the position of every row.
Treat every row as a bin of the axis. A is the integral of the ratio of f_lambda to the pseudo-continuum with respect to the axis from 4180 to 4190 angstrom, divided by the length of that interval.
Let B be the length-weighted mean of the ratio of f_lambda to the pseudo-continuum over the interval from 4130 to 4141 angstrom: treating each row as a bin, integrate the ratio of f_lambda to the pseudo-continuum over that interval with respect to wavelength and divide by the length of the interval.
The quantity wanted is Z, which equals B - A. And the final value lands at 0.04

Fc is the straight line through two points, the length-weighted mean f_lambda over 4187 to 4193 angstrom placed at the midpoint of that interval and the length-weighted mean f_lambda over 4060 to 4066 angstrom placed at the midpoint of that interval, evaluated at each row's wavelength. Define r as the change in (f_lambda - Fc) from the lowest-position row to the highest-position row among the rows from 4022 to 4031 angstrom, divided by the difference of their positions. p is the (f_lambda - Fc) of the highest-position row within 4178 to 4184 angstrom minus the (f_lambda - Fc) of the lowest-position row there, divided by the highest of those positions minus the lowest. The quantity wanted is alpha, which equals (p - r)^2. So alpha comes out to 1.5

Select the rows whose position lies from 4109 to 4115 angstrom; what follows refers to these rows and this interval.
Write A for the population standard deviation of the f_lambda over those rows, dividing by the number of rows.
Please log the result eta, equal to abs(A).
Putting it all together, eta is 0.84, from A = 0.8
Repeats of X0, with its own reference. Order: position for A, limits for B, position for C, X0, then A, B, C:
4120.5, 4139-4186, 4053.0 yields 1.5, 2.5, 0.6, -0.082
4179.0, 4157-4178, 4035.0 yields -0.4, -1.2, 0.4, -0.014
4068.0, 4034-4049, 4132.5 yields 0.0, -0.2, 0.1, 0.038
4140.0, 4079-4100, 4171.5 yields 2.5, 4.3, 0.9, -0.045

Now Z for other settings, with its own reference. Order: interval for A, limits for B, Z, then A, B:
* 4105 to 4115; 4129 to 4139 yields 0.07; 0.98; 1.05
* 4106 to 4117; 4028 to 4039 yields -0.09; 1.01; 0.91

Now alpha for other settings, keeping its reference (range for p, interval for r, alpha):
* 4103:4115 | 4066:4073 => 0.7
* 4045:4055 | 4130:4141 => 0.1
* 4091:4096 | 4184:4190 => 0.0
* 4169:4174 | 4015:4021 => 5.4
